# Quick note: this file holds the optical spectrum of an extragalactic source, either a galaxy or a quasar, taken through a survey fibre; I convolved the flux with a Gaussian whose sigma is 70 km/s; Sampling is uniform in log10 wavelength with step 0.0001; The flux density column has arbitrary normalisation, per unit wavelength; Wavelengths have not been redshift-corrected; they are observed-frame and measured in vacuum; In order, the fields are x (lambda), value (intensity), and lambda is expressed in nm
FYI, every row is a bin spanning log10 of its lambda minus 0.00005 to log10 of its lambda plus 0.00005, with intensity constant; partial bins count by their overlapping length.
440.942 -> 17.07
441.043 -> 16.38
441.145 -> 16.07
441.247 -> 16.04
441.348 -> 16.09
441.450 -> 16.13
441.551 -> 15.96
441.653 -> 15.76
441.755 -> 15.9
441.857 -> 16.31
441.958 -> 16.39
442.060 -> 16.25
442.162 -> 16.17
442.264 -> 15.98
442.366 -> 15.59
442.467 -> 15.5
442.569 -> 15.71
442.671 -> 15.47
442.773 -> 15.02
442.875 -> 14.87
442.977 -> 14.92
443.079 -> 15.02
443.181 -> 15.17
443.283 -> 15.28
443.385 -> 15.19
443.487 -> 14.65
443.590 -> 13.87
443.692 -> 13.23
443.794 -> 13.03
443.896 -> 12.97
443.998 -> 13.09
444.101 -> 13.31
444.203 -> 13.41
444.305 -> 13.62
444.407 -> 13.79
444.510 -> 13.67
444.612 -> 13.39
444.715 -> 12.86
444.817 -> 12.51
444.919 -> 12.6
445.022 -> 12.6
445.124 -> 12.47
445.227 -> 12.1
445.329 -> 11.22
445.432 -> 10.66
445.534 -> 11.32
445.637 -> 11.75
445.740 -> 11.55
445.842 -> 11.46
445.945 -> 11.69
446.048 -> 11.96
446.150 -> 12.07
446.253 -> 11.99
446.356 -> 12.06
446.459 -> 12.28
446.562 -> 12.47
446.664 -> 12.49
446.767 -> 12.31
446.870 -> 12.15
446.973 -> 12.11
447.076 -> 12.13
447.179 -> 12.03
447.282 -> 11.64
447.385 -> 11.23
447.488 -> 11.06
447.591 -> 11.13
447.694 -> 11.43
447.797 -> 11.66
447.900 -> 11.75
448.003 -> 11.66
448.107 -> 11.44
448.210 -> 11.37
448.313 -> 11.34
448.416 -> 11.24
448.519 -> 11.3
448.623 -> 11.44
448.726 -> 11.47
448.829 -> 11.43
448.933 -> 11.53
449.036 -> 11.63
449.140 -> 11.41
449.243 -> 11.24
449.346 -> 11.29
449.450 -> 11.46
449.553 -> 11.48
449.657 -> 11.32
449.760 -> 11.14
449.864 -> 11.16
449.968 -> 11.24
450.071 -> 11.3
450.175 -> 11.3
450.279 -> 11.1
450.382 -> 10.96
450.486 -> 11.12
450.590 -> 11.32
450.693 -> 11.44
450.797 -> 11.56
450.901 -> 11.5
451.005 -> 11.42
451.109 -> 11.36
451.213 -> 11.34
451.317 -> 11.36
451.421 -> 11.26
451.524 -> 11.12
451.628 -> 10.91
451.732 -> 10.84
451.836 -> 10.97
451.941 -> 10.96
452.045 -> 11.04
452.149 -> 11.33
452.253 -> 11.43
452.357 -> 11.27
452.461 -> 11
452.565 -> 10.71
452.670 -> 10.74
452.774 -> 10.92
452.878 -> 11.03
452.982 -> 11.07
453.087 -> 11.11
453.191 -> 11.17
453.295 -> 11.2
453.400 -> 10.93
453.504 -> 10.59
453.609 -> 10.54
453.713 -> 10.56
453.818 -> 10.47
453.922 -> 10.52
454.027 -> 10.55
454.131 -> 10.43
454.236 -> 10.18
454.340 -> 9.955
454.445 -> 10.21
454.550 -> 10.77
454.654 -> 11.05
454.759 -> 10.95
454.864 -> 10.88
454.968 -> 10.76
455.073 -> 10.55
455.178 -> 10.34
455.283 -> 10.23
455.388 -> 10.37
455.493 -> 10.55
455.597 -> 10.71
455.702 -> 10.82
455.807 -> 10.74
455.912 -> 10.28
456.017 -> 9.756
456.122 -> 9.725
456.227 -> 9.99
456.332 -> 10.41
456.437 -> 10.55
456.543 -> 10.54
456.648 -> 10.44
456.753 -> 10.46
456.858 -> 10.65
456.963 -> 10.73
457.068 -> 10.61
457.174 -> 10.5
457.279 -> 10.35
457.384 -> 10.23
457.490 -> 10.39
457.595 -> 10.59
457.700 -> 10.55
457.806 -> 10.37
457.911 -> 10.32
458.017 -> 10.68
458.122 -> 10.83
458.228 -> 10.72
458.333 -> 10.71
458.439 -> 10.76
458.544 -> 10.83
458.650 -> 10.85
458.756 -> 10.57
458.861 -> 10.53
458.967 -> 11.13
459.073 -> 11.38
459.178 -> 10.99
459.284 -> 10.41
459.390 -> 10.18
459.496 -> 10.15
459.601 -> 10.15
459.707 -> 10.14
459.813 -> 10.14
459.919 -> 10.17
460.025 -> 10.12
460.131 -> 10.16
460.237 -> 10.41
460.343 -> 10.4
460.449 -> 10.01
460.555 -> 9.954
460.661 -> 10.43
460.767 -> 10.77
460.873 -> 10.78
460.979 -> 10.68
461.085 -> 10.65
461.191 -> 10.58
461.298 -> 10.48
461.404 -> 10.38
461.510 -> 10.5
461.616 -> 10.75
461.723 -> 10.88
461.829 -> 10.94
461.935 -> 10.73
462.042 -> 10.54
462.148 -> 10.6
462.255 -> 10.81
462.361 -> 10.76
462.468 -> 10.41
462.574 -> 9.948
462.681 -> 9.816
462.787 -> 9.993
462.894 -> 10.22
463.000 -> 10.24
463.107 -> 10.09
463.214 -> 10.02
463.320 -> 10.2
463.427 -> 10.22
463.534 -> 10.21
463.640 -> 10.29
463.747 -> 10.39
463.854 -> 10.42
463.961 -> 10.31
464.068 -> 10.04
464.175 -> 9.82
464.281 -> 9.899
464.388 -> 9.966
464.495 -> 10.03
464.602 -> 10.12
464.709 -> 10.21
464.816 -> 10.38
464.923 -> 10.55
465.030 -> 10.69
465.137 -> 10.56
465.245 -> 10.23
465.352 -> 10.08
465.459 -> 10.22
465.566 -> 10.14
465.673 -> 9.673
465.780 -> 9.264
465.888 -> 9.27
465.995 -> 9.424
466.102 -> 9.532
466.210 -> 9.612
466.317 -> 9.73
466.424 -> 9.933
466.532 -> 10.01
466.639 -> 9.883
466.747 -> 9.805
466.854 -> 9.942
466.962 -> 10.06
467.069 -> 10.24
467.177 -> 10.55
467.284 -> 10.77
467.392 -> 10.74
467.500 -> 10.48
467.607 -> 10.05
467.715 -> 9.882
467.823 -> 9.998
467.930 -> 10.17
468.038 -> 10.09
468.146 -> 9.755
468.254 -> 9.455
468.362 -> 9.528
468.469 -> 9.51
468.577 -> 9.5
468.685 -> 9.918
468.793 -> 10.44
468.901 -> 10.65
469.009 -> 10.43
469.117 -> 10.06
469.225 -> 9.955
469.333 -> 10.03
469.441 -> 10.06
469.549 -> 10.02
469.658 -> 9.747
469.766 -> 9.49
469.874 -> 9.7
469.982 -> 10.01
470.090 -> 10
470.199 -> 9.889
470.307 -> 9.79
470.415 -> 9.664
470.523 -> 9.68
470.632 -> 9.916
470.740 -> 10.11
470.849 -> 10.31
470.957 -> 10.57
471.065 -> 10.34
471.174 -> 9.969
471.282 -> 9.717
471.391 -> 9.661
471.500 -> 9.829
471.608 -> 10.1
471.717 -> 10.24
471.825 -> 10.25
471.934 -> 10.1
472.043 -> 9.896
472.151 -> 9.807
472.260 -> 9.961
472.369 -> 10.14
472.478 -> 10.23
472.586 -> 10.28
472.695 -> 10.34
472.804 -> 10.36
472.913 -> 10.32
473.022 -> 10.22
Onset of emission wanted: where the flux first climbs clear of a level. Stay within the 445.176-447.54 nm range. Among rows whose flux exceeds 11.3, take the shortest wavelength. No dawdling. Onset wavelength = 445.227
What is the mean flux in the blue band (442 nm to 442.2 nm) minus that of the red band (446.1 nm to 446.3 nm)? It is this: 4.2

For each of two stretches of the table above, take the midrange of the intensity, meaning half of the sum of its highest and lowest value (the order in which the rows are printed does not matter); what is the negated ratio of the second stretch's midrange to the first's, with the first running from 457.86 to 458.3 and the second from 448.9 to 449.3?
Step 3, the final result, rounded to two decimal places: -1.08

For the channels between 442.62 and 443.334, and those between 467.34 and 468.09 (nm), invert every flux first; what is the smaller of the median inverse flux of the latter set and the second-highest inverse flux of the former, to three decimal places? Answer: 0.067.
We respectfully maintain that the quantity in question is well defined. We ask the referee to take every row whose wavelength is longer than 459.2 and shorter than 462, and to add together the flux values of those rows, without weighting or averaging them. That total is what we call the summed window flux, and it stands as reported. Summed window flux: 271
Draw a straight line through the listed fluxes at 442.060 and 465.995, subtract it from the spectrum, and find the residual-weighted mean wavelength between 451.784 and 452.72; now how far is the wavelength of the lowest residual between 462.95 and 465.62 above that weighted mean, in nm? 10.96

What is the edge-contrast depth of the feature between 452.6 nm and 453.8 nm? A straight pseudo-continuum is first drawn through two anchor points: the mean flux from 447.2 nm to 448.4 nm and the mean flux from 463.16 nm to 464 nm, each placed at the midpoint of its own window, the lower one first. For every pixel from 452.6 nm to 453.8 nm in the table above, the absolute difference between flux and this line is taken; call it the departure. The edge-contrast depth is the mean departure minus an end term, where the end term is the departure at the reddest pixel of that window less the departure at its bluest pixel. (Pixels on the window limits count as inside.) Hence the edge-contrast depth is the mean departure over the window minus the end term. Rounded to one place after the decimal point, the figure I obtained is 0.1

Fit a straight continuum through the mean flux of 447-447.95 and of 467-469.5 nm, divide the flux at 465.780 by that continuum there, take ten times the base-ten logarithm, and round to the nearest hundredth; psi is -0.45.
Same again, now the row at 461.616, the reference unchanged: 0.07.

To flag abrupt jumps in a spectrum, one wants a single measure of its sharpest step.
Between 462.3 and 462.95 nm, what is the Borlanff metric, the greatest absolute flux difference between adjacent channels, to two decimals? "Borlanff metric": 0.46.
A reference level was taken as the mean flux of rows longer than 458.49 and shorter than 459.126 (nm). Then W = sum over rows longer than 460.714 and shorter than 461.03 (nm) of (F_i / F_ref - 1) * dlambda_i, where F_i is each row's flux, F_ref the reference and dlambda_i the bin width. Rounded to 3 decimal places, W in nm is -0.004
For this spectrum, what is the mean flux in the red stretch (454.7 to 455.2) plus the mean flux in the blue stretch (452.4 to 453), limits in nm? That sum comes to 22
